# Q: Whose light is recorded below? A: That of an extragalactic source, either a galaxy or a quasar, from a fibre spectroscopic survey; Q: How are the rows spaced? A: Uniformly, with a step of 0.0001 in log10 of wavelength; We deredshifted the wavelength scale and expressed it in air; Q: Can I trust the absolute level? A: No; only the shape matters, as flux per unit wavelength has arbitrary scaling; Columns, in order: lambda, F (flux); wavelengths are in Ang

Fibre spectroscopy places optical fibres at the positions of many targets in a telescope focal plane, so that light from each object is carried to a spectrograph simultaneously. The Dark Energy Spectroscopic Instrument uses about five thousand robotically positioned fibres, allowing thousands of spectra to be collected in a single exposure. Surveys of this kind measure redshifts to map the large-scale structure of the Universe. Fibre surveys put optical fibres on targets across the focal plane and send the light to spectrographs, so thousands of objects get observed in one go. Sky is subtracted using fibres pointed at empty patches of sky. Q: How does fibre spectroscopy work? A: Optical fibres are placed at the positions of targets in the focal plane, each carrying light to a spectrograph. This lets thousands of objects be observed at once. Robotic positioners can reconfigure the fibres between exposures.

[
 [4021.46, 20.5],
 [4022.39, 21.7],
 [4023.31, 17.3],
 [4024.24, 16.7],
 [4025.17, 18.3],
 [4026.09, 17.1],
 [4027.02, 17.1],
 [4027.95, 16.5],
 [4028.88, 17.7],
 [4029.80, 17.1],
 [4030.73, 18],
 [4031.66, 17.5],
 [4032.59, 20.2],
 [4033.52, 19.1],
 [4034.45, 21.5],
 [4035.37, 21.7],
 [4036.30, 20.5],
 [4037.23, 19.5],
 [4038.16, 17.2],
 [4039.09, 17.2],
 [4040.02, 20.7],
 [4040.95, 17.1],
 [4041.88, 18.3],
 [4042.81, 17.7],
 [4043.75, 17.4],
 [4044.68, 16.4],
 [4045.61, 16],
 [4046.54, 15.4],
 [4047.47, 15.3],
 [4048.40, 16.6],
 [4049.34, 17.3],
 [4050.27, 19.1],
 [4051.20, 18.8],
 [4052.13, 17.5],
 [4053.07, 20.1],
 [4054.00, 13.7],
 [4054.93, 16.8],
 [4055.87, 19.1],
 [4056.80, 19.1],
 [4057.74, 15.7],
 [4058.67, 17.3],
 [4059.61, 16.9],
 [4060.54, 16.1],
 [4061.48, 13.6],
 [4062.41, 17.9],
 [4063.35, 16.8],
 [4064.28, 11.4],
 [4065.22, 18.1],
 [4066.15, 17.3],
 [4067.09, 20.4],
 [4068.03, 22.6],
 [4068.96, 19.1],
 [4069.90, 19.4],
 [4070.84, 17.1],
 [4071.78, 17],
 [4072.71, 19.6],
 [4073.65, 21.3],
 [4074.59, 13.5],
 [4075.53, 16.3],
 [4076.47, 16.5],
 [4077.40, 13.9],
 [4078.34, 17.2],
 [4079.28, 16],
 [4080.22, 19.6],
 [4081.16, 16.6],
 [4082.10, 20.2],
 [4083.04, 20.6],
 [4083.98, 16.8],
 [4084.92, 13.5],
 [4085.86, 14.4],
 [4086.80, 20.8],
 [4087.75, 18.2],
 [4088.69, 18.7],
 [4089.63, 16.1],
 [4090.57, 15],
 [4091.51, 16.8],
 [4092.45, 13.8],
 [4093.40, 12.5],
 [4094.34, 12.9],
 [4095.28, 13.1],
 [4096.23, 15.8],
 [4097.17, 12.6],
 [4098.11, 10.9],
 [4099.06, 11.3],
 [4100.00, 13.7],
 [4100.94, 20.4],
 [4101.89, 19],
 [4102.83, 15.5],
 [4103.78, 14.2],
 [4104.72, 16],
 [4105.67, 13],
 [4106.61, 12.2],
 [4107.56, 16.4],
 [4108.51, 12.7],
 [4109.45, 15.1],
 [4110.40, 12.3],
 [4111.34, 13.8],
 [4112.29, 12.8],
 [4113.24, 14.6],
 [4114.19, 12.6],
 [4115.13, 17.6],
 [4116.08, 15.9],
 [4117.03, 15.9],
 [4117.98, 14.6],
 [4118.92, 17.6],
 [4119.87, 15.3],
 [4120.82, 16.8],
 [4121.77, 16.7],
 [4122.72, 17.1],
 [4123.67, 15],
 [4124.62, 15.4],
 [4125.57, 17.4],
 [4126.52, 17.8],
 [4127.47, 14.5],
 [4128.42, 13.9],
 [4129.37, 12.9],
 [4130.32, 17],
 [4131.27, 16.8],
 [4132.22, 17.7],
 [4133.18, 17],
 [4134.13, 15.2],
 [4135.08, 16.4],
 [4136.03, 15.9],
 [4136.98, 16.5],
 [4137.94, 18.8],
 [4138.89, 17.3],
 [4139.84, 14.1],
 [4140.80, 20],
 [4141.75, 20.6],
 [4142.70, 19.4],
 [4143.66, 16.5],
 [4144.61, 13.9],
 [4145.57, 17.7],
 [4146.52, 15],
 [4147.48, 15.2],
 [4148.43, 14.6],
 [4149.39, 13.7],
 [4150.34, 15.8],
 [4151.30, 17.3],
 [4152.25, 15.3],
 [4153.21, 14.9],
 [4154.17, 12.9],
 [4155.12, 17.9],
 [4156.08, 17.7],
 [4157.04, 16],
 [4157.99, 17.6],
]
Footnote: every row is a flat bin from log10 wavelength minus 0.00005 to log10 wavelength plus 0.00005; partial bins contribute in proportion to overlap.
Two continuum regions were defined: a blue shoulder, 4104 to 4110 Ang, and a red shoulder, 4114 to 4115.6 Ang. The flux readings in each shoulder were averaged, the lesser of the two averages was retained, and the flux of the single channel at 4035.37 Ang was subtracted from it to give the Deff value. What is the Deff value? -7.5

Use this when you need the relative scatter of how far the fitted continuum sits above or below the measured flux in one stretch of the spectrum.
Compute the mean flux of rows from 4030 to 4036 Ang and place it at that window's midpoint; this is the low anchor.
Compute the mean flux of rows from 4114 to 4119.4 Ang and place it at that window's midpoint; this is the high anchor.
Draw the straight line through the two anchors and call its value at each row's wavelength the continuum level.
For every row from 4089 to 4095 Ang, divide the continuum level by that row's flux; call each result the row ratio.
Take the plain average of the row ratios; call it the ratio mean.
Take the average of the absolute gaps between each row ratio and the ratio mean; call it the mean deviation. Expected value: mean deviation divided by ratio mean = 0.10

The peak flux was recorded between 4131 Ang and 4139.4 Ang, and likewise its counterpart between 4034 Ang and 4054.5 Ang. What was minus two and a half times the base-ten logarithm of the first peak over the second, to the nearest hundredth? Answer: 0.16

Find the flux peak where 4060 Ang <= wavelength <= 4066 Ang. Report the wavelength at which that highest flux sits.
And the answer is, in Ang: 4065.22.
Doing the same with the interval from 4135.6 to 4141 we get 4140.80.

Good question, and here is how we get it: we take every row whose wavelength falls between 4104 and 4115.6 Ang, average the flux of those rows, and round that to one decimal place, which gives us 14.1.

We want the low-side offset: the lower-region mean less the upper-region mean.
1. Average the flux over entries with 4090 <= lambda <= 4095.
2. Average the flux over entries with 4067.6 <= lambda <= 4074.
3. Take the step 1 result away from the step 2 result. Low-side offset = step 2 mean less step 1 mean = 5.2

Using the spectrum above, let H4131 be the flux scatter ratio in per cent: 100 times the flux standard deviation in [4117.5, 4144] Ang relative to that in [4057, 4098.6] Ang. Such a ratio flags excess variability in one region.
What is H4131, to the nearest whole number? 65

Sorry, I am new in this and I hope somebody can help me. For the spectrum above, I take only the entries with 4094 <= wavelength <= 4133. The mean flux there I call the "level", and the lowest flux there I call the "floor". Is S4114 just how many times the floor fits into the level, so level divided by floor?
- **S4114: 1.38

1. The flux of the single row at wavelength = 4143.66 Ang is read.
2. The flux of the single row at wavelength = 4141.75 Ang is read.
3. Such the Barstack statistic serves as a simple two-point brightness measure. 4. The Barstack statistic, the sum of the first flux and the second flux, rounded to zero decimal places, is 37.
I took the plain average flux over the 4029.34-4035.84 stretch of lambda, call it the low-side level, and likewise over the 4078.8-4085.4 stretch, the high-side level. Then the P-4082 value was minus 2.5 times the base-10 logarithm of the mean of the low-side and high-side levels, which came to -3.17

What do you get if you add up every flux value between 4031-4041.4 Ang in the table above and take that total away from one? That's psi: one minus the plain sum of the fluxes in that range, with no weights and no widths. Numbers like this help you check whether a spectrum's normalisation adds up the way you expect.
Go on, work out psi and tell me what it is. -211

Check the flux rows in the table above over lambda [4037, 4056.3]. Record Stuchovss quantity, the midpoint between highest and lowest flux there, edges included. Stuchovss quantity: 17.2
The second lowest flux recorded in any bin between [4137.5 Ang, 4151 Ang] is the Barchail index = 13.9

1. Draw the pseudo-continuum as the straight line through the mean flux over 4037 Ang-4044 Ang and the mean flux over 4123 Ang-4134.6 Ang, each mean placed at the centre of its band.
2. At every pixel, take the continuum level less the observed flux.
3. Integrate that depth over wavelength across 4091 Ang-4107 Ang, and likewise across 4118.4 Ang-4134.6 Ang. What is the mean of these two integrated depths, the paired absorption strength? 17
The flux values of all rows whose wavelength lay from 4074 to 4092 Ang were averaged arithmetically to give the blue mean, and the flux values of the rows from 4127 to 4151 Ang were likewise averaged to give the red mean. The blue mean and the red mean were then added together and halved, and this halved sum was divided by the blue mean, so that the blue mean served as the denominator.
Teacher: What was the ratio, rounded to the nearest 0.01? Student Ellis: 0.98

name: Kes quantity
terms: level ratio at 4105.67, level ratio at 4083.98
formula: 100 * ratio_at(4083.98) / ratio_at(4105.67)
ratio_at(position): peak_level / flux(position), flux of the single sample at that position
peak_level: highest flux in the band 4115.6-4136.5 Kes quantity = 77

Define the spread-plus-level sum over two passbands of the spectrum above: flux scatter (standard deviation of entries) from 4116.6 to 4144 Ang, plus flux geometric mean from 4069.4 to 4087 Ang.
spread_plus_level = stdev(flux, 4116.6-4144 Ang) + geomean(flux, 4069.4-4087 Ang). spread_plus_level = 19.0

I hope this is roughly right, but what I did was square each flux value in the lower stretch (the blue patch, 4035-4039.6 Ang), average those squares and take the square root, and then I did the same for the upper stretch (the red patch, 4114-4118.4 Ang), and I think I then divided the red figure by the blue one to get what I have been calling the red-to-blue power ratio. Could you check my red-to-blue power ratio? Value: 0.80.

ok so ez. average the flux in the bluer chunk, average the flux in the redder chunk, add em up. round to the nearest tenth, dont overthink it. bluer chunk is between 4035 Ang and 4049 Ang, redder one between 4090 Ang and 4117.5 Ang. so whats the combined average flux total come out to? 32.2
